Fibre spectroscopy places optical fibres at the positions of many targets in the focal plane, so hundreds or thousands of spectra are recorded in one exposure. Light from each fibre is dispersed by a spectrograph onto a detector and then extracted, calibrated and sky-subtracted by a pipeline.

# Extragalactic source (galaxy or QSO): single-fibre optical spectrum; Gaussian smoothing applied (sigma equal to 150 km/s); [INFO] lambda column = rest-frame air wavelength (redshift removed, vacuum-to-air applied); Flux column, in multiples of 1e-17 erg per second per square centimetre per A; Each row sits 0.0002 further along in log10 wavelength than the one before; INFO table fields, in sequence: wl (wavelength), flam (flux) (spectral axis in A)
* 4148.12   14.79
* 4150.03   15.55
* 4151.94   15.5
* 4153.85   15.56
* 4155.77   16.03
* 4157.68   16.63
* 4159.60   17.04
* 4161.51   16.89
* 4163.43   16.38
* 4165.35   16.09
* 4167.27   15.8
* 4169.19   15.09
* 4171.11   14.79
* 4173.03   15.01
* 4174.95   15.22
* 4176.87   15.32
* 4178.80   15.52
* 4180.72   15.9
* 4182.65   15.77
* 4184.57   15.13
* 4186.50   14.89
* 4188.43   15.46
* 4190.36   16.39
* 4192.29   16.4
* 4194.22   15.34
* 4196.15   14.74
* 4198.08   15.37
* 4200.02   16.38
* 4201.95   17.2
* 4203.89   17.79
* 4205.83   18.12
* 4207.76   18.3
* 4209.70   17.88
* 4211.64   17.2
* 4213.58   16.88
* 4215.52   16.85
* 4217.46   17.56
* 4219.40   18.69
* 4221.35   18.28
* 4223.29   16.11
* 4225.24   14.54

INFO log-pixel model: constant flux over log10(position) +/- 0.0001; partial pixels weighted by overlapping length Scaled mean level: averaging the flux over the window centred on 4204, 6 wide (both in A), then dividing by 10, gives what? 1.77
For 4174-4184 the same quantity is 1.55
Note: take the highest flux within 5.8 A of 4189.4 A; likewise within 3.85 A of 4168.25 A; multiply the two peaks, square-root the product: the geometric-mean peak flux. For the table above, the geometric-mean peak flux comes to 16.2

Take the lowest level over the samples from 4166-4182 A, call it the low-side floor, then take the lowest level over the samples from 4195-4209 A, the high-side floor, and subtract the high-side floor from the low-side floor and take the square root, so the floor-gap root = 0.22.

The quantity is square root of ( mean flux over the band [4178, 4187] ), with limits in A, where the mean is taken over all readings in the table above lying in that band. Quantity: 3.93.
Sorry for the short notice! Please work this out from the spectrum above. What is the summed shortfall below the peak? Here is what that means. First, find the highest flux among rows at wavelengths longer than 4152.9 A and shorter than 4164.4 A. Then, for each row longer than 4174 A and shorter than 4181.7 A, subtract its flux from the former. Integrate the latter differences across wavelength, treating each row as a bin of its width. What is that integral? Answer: 12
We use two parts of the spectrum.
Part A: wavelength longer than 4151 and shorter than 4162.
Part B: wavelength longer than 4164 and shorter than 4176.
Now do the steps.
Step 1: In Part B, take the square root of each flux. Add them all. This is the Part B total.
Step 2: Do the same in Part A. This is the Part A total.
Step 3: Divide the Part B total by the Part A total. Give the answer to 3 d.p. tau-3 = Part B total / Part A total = 0.971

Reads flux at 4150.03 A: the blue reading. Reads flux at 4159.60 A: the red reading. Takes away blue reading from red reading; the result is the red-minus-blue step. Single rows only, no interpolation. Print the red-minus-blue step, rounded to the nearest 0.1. 1.5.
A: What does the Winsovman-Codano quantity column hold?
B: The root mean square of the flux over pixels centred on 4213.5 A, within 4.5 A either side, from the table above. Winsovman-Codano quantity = 17.3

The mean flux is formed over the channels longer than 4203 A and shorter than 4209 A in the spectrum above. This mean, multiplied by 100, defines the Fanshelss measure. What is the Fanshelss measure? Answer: 1807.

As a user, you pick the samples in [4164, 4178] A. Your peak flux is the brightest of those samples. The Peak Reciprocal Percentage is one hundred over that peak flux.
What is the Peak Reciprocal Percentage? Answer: 6.2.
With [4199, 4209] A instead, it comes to 5.5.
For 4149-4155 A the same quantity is 6.4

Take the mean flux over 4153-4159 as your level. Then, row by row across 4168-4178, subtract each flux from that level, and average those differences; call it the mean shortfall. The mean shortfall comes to 1.0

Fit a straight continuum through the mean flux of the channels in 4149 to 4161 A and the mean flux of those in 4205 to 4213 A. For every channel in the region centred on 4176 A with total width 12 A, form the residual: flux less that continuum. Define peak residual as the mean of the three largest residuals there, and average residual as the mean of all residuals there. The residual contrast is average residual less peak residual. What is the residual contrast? -0.19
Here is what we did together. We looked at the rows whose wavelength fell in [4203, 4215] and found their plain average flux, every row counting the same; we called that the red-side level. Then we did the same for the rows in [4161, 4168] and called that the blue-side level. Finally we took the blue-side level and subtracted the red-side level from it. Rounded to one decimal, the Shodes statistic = -1.4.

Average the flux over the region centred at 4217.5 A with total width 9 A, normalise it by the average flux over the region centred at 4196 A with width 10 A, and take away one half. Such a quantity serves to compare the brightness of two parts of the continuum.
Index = 0.63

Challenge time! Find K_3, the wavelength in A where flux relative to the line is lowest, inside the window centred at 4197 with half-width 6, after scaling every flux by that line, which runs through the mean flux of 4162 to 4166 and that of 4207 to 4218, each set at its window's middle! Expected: 4196.15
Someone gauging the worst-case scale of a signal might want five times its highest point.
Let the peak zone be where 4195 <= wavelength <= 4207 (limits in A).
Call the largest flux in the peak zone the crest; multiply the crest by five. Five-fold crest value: 91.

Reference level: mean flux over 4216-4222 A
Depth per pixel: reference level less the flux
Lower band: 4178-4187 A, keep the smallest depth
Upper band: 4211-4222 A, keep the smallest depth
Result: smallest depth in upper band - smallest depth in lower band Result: -2.8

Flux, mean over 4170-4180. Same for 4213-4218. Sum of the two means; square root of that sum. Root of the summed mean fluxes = 5.68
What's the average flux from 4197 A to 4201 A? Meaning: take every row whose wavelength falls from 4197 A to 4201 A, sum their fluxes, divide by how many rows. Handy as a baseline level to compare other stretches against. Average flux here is 15.9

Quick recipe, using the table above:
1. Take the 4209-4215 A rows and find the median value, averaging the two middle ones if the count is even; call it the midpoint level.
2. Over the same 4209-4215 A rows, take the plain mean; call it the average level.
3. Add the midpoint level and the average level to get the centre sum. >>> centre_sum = 34.5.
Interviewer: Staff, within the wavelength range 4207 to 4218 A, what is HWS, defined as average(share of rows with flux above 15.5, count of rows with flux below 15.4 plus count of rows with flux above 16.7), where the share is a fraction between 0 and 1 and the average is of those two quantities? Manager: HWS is 3.5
